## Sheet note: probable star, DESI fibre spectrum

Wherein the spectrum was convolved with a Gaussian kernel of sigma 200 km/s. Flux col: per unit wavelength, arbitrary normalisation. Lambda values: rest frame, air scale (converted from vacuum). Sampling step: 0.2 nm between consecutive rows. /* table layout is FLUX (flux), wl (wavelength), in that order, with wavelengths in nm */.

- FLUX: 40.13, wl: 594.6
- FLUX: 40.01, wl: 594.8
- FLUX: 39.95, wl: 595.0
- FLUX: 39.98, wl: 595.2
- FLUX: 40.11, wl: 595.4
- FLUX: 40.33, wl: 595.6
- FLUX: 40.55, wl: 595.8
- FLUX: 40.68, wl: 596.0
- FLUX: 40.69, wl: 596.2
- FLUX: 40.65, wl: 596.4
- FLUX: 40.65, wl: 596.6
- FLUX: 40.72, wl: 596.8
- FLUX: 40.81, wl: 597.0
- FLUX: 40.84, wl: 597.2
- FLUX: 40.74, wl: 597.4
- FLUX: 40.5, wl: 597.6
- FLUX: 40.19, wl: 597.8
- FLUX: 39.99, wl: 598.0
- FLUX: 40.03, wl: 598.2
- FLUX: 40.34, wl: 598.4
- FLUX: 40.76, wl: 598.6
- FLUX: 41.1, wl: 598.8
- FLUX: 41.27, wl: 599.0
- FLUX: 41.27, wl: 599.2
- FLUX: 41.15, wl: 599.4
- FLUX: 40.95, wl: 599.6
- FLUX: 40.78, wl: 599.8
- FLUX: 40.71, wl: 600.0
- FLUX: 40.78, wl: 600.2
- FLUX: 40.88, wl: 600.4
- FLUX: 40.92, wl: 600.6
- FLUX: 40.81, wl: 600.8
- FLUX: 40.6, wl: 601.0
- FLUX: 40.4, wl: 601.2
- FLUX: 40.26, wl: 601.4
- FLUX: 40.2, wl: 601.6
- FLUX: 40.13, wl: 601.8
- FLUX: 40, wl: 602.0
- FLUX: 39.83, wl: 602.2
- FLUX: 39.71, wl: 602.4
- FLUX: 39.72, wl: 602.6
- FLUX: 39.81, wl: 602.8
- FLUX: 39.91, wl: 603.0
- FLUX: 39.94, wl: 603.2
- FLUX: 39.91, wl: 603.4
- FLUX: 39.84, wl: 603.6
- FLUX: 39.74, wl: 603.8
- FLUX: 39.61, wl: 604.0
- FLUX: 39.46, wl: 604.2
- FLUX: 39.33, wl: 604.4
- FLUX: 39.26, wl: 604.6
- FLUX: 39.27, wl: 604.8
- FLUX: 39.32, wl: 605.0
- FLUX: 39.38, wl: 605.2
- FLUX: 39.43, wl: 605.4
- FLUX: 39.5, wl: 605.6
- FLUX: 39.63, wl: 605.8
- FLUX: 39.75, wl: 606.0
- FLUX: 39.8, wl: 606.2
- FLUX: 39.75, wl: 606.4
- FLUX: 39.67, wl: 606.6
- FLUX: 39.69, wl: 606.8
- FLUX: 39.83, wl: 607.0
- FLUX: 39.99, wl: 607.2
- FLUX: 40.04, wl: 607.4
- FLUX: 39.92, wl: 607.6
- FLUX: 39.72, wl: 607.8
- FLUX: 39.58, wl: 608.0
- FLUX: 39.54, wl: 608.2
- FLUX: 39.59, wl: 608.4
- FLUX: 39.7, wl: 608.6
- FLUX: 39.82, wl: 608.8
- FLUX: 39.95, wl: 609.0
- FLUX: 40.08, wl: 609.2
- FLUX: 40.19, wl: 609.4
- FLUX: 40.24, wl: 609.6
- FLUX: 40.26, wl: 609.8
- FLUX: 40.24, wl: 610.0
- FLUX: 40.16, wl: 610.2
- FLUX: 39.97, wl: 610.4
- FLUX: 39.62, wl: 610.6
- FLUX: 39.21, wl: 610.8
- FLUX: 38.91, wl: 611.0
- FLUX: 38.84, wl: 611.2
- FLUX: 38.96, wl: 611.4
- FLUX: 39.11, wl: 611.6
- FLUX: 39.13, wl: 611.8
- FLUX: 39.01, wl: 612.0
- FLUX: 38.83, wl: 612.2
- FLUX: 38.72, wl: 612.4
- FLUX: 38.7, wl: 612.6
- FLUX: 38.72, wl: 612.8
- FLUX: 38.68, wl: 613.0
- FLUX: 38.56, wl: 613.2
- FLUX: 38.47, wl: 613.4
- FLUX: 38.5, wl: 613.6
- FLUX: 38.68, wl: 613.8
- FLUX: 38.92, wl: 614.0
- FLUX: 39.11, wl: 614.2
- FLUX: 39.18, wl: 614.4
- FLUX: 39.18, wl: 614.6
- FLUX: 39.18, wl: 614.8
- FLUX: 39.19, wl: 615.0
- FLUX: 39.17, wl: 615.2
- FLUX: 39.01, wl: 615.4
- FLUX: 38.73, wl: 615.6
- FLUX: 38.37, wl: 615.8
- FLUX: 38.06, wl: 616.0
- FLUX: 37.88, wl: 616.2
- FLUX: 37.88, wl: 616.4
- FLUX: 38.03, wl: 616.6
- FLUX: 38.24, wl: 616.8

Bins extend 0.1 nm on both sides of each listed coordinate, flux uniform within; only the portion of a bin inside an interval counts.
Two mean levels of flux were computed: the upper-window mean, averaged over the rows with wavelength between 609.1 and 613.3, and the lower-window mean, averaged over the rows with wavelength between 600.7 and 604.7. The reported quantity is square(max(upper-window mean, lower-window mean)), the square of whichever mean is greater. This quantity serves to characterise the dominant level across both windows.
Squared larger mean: 1594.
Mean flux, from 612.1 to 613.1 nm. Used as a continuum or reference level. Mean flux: 38.7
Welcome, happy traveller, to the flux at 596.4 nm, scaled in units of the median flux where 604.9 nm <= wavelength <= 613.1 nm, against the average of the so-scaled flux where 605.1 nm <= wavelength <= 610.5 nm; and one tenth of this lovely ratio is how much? 0.102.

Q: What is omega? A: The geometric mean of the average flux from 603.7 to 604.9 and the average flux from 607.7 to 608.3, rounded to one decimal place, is 39.5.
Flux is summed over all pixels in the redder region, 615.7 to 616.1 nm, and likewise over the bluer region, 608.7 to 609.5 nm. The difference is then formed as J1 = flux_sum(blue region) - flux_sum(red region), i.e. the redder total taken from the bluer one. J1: 84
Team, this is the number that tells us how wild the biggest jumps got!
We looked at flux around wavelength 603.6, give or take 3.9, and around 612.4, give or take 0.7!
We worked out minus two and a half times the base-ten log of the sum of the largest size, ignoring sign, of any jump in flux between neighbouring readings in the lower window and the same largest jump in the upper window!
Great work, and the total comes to 1.0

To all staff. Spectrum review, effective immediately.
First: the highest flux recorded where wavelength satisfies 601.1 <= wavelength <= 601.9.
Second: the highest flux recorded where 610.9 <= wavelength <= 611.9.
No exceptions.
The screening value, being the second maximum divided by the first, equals 0.97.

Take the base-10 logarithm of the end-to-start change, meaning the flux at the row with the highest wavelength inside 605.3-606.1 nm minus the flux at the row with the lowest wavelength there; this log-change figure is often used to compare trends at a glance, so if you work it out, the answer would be -0.49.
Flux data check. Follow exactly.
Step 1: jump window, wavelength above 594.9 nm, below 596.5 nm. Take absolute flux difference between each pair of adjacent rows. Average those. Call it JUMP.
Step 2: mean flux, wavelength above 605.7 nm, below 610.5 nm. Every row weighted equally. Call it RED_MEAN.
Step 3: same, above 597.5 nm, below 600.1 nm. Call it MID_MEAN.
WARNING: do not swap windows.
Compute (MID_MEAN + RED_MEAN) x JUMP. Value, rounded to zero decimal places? 9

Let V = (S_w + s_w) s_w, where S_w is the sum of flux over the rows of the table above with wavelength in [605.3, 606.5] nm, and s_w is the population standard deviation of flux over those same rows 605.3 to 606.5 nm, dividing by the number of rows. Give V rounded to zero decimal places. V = 33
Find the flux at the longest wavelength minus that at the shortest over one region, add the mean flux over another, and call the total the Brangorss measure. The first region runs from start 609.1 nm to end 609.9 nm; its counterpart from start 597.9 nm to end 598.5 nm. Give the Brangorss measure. 40.3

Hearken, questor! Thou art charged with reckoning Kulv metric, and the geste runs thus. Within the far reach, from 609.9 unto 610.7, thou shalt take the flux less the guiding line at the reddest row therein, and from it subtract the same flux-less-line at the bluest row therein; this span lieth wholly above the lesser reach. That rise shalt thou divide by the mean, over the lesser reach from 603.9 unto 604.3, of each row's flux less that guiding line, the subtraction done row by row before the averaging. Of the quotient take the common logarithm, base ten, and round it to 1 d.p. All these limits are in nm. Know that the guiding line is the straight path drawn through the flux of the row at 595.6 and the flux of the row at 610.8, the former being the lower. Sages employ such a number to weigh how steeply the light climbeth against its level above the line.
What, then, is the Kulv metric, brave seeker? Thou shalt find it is 0.5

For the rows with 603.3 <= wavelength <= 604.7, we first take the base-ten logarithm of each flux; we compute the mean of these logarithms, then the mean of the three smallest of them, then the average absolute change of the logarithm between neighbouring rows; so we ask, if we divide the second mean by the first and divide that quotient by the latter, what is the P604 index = 840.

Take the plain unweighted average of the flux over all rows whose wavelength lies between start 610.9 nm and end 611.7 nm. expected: 39.0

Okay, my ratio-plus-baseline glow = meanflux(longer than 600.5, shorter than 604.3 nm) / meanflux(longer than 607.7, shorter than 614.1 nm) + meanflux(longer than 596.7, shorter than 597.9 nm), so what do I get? 41.65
